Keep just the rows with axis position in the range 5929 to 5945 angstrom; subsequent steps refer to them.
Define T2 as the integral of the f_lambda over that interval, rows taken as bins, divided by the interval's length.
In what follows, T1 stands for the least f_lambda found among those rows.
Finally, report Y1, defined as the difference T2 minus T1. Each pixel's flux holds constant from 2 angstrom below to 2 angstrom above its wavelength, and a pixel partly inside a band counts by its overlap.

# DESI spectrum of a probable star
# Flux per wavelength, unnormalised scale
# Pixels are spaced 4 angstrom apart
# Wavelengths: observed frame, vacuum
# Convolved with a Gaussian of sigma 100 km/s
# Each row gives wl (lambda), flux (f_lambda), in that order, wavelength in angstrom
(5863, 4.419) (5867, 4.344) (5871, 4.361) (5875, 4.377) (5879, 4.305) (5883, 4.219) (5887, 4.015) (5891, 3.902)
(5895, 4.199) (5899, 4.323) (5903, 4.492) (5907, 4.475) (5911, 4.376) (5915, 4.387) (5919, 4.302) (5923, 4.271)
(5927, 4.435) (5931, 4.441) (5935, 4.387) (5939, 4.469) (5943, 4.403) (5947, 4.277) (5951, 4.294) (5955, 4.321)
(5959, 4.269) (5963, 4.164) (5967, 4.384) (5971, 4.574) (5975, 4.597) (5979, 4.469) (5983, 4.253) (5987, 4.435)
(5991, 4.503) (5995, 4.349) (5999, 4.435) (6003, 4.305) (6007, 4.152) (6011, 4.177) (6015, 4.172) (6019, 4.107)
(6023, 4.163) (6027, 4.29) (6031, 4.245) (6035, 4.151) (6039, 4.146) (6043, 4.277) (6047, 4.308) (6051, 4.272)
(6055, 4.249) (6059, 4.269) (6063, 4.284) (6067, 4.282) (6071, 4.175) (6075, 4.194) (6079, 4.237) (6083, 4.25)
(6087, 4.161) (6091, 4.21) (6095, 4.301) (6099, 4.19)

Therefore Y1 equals 0.04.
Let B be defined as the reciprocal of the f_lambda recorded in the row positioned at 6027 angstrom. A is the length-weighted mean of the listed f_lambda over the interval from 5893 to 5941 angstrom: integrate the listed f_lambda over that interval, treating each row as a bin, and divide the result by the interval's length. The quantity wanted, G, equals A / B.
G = 18.8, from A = 4.38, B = 0.233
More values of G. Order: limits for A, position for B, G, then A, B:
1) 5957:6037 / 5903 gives 19.4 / 4.31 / 0.223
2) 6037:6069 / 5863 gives 18.8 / 4.26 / 0.226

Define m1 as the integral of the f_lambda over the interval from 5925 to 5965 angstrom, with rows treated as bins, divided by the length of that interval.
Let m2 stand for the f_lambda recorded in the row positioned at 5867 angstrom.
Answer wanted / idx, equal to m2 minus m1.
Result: 0.00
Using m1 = 4.35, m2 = 4.344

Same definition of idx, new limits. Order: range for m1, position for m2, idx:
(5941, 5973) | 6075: -0.14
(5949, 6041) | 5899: 0.02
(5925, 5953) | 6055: -0.14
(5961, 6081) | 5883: -0.07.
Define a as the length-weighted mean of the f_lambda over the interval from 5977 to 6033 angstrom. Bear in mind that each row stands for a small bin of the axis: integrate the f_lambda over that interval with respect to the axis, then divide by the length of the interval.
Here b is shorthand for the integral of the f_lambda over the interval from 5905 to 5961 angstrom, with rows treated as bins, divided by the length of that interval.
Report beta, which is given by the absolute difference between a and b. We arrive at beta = 0.08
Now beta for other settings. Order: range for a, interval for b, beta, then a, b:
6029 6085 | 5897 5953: 0.14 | 4.24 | 4.38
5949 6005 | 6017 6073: 0.15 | 4.38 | 4.23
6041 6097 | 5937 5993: 0.14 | 4.25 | 4.39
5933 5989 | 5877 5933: 0.08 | 4.38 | 4.30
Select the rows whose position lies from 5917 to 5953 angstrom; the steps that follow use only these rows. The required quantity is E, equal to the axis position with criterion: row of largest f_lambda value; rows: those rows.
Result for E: 5939 angstrom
